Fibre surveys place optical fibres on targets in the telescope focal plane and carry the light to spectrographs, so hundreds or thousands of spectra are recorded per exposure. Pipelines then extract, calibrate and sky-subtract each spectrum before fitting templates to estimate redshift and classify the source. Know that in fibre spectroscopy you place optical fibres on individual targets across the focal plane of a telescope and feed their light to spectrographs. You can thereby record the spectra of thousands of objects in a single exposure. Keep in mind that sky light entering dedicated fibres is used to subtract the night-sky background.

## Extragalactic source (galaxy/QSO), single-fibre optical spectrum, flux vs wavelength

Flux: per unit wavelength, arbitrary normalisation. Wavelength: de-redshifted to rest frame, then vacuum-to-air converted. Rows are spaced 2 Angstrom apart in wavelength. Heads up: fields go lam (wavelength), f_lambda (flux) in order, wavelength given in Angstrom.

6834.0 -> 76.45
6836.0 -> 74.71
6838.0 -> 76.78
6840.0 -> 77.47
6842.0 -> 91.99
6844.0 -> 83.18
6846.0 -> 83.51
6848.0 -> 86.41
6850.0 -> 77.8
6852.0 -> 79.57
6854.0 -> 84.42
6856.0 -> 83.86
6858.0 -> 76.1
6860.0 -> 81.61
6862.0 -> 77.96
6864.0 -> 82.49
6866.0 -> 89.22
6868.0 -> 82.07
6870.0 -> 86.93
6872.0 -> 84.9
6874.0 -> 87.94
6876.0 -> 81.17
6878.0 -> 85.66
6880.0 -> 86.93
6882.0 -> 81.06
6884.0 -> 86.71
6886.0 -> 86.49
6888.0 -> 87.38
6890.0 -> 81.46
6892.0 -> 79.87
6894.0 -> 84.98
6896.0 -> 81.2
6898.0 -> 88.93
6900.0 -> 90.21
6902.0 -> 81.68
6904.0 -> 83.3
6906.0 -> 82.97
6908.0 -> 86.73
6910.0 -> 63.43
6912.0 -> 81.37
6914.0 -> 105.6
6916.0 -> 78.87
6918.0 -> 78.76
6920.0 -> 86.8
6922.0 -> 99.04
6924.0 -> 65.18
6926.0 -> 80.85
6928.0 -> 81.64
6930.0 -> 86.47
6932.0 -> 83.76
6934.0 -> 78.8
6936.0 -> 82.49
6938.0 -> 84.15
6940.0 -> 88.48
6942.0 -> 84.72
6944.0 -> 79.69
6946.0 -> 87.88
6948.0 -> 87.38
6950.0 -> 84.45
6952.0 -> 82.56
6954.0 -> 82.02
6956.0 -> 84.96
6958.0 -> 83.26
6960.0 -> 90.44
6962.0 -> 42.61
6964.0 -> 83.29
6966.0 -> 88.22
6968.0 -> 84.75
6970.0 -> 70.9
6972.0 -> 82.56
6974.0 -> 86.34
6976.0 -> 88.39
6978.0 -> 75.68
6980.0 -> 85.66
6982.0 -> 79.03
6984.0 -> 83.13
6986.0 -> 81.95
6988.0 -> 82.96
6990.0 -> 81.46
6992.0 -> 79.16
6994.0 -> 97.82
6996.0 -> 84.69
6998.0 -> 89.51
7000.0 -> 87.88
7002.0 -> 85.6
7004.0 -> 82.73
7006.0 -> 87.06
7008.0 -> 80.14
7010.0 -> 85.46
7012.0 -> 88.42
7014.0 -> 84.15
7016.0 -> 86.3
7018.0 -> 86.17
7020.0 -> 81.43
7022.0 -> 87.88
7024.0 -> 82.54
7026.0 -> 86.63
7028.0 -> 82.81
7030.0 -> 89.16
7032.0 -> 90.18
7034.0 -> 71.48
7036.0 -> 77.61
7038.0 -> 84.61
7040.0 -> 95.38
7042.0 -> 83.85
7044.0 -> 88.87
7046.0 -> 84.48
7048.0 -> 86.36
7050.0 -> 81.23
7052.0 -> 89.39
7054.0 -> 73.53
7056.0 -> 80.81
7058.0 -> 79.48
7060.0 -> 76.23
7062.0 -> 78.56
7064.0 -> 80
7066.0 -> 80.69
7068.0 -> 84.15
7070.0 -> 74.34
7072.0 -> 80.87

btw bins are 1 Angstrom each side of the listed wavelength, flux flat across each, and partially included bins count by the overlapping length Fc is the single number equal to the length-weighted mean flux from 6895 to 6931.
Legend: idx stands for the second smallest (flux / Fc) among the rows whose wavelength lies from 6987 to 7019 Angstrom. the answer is 0.96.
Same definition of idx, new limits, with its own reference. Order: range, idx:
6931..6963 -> 0.94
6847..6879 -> 0.93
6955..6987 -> 0.85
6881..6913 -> 0.96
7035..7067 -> 0.91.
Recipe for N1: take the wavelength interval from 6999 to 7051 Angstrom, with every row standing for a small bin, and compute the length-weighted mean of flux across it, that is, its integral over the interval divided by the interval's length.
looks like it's 84.9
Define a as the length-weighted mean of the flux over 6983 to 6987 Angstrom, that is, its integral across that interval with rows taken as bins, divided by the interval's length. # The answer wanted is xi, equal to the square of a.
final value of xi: 6813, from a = 82.5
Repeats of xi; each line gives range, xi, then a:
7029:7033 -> 8041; 89.7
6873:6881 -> 7297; 85.4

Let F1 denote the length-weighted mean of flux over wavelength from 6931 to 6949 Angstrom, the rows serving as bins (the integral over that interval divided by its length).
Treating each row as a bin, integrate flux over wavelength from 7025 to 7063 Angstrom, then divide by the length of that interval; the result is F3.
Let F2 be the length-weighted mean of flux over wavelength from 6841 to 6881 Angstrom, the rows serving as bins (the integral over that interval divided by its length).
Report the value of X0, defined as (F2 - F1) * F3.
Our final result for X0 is -39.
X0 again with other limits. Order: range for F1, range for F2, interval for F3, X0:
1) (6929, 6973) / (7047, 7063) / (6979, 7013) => -110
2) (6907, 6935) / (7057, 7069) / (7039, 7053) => -245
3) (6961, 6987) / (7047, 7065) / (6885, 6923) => 101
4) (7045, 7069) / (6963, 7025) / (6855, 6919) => 250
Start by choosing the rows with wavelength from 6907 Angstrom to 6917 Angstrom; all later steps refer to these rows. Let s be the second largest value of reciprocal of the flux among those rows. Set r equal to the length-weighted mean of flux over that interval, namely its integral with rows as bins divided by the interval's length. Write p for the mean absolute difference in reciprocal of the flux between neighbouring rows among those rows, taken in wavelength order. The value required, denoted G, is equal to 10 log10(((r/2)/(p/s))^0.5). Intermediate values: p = 0.0034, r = 83.2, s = 0.0127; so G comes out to 10.9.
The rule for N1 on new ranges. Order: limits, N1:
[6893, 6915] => 84.6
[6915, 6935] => 82.0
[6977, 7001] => 84.1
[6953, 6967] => 79.3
